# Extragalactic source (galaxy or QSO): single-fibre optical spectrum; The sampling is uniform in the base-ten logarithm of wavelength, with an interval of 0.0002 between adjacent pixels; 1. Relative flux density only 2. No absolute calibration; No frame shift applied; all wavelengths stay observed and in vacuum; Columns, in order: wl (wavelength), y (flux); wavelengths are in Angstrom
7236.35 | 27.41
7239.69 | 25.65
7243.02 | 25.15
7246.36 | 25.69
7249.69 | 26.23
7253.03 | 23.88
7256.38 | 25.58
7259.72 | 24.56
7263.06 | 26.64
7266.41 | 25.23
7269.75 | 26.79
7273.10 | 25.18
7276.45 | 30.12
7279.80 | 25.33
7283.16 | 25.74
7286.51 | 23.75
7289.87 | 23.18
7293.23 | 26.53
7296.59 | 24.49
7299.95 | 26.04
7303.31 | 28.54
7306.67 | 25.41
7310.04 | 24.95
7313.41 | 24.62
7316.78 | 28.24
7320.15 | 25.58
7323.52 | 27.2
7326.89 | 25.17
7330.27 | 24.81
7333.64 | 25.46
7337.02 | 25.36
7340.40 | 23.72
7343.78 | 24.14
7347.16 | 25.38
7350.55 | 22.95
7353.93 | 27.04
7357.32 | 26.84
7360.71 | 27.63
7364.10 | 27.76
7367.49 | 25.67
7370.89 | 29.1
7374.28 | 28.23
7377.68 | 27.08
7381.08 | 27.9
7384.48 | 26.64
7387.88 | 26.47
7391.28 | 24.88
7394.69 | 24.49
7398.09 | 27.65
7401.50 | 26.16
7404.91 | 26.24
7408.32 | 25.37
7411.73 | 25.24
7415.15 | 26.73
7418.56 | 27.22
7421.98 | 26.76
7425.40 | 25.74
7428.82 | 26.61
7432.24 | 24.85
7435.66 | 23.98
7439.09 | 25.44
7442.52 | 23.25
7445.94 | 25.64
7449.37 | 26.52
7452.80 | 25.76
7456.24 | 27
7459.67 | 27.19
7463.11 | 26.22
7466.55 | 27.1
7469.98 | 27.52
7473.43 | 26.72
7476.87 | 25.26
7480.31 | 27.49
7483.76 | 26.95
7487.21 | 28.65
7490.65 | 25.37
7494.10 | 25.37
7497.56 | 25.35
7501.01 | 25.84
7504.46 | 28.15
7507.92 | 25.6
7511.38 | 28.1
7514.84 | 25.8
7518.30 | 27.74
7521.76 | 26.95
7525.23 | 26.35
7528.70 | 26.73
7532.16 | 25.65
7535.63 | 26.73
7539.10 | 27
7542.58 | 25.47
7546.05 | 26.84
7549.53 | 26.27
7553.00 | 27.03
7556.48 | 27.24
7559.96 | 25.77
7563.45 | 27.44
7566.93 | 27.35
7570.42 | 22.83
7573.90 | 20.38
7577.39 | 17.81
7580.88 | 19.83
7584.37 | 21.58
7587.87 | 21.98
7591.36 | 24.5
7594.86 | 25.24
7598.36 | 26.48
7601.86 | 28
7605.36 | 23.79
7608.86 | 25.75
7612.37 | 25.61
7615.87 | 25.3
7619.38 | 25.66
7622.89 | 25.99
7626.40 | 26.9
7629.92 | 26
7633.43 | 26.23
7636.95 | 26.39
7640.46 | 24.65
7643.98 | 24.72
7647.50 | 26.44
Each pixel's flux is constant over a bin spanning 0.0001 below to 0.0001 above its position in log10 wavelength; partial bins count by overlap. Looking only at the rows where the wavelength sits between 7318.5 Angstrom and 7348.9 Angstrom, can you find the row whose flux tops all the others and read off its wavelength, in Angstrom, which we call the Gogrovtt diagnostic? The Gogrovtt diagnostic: 7323.52 Angstrom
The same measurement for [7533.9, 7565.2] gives 7563.45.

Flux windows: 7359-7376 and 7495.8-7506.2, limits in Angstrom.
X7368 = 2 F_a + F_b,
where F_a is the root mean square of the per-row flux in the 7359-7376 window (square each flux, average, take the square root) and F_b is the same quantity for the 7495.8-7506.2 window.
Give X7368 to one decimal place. 81.9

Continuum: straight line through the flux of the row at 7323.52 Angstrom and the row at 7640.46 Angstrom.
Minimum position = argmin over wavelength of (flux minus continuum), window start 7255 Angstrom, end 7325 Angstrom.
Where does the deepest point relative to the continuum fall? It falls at 7289.87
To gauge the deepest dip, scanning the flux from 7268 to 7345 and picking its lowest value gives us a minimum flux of 23.18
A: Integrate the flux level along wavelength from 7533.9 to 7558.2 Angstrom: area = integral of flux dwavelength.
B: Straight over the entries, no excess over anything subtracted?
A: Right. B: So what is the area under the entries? 648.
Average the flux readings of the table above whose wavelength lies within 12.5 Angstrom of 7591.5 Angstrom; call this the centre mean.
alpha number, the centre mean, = 23.9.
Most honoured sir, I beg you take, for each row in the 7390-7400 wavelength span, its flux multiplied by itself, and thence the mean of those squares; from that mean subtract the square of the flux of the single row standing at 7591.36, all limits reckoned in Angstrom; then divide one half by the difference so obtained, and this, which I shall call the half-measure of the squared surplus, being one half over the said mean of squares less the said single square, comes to 0.008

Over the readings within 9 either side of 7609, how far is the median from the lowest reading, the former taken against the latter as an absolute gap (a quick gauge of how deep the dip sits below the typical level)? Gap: 1.8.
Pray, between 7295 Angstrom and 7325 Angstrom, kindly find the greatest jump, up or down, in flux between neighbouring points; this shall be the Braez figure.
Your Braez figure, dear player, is 3.6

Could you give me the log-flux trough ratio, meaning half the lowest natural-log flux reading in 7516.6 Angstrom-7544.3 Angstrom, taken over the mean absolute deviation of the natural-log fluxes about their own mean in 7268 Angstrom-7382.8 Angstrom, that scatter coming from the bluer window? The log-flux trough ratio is 29.8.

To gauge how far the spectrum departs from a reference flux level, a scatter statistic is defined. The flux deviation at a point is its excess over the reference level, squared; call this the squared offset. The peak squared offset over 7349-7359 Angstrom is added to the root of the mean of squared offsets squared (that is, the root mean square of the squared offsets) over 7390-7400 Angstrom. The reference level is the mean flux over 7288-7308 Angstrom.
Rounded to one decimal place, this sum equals 9.9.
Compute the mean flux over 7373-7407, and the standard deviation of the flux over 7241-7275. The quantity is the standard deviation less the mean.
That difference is -25.7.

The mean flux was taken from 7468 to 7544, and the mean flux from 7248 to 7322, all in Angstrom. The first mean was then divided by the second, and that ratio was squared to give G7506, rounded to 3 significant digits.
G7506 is 1.07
